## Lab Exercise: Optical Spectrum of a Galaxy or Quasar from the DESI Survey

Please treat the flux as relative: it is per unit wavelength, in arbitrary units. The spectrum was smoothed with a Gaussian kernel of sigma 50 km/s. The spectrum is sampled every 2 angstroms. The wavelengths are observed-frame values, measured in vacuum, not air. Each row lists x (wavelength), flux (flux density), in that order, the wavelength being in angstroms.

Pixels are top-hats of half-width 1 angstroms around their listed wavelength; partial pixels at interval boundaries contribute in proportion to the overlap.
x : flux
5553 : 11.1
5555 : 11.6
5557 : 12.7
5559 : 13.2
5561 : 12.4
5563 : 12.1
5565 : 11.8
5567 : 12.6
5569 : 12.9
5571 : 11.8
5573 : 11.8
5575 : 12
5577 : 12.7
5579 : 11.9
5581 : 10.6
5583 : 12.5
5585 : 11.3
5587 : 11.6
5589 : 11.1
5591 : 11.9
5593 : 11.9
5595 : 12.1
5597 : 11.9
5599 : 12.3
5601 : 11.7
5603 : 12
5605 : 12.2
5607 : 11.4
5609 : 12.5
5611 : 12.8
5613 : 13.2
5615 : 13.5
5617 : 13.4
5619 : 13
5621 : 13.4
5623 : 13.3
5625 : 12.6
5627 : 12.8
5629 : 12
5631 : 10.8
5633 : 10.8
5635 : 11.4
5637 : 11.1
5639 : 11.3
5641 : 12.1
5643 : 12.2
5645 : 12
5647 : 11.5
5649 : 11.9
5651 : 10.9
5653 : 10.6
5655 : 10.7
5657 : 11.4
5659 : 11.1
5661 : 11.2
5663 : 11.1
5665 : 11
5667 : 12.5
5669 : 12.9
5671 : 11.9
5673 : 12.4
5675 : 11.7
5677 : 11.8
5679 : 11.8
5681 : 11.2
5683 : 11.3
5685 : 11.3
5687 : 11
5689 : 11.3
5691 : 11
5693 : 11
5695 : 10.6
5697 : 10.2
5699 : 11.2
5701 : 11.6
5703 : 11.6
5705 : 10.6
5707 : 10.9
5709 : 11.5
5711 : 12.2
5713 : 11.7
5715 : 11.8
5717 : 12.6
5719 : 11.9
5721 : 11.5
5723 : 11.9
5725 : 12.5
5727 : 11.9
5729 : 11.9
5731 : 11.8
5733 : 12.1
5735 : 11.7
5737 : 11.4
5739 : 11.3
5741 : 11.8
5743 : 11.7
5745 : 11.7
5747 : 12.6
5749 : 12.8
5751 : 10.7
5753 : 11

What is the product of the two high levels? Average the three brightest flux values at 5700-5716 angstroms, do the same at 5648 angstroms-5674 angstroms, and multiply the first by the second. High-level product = 150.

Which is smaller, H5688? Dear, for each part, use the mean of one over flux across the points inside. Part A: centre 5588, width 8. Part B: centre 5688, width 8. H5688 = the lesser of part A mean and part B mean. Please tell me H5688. 0.0872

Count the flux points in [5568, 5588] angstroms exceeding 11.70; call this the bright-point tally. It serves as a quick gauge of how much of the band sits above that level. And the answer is 7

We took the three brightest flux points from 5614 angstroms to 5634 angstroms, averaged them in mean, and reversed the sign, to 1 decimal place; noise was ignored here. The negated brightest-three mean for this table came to -13.4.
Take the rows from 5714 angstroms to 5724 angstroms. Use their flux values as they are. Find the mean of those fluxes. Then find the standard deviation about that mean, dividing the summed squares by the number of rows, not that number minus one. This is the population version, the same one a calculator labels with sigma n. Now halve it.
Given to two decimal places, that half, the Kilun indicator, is 0.18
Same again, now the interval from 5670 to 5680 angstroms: 0.12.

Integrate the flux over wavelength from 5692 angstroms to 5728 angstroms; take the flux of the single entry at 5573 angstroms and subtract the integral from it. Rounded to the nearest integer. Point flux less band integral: -403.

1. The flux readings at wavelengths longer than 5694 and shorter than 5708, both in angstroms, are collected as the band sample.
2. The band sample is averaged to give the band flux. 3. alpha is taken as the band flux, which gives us 11.0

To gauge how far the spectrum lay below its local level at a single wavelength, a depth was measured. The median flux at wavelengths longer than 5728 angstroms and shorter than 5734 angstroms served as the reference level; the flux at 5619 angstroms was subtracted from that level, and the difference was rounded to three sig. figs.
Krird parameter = -1.10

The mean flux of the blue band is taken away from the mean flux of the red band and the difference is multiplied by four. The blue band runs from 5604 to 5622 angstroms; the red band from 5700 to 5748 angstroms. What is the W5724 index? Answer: -4.3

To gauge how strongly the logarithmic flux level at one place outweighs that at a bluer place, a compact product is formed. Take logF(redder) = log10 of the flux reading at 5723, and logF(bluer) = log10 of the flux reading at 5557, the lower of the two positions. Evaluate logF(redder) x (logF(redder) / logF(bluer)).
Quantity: 1.048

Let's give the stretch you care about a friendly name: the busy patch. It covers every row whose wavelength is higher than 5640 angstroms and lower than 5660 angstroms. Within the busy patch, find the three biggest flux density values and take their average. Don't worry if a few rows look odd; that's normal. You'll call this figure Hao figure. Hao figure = 12.1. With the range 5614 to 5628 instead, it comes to 13.4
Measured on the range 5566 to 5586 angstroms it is 12.7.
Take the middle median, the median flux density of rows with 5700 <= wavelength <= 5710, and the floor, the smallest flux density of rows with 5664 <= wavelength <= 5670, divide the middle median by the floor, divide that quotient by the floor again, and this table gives 0.095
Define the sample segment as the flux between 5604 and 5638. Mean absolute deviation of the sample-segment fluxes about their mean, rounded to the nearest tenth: 0.8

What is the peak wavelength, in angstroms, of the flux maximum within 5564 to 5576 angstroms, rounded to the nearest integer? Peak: 5569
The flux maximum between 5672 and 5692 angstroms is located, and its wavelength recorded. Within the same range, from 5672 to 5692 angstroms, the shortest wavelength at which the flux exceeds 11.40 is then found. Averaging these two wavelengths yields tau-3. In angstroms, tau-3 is 5673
